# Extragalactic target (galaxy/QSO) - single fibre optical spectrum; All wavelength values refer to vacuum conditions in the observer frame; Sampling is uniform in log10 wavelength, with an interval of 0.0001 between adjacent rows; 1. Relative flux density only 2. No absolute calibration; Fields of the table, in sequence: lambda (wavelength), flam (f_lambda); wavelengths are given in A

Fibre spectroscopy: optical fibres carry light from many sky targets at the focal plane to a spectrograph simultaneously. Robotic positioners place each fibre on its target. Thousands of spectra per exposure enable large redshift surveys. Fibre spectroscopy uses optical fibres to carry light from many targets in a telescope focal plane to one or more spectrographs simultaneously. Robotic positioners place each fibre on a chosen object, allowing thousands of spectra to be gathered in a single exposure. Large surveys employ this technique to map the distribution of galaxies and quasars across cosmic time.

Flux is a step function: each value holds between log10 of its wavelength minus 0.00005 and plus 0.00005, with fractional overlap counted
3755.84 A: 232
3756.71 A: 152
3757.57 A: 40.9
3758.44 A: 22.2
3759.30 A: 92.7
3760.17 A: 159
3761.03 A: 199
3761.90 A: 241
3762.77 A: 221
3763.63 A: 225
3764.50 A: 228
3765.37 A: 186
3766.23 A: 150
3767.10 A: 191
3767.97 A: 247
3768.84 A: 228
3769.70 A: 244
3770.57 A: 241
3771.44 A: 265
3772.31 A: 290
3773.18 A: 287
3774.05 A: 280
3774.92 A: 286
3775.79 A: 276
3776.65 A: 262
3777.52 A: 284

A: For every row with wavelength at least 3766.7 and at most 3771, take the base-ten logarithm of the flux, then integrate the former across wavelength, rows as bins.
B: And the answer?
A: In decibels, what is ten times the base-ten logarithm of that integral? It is 10.1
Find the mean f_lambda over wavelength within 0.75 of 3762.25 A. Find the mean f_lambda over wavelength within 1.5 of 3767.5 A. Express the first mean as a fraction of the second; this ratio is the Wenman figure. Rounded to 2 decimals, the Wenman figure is 1.13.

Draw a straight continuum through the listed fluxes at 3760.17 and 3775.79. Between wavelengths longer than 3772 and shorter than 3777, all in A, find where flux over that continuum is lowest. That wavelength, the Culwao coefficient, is 3776.65 A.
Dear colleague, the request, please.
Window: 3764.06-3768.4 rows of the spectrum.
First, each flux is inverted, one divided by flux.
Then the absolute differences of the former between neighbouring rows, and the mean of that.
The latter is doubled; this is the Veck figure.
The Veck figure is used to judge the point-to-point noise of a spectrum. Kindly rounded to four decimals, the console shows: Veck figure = 0.0024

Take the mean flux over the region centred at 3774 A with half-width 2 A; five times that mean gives 1419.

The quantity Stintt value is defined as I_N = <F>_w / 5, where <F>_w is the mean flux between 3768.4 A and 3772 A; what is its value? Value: 49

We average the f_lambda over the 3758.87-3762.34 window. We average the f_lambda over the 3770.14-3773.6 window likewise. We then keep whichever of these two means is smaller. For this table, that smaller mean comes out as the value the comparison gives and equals 173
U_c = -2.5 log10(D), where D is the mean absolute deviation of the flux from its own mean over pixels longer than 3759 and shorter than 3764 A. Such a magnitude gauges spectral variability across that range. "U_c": -4.1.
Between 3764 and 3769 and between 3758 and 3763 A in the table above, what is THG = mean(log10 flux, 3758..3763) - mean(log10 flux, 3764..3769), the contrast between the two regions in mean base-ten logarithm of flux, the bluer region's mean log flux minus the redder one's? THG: -0.22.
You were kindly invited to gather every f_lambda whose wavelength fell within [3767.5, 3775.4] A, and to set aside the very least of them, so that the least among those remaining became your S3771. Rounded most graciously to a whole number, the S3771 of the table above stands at 241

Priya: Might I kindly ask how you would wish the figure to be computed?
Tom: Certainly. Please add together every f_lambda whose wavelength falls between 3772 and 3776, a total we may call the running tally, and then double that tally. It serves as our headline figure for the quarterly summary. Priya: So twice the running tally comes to 2838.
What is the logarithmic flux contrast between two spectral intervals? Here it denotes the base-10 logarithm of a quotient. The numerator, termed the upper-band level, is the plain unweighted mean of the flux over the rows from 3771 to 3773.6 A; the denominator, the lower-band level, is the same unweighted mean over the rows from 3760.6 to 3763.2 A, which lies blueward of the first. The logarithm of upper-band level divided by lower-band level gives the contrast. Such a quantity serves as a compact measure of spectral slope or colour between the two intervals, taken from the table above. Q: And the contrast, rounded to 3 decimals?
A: 0.105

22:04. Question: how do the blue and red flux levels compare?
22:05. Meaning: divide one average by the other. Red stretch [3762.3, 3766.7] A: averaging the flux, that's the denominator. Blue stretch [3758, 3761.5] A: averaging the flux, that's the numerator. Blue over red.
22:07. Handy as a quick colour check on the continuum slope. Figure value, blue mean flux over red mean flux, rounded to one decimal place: 0.6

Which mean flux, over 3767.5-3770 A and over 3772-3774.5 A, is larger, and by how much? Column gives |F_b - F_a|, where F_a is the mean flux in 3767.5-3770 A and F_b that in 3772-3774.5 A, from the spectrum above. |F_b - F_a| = 46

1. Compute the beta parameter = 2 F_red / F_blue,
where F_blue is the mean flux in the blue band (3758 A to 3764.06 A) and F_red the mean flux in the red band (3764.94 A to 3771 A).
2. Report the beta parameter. 2.6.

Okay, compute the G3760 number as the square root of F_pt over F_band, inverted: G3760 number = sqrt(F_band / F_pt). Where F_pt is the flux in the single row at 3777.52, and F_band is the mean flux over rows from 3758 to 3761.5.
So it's 0.65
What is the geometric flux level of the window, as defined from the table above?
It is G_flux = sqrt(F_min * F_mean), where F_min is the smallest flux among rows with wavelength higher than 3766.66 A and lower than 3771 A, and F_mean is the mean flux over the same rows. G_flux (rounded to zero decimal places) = 210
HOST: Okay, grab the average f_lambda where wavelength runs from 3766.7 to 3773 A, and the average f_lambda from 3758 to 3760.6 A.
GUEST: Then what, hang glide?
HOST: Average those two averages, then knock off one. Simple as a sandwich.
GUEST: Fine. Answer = 167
